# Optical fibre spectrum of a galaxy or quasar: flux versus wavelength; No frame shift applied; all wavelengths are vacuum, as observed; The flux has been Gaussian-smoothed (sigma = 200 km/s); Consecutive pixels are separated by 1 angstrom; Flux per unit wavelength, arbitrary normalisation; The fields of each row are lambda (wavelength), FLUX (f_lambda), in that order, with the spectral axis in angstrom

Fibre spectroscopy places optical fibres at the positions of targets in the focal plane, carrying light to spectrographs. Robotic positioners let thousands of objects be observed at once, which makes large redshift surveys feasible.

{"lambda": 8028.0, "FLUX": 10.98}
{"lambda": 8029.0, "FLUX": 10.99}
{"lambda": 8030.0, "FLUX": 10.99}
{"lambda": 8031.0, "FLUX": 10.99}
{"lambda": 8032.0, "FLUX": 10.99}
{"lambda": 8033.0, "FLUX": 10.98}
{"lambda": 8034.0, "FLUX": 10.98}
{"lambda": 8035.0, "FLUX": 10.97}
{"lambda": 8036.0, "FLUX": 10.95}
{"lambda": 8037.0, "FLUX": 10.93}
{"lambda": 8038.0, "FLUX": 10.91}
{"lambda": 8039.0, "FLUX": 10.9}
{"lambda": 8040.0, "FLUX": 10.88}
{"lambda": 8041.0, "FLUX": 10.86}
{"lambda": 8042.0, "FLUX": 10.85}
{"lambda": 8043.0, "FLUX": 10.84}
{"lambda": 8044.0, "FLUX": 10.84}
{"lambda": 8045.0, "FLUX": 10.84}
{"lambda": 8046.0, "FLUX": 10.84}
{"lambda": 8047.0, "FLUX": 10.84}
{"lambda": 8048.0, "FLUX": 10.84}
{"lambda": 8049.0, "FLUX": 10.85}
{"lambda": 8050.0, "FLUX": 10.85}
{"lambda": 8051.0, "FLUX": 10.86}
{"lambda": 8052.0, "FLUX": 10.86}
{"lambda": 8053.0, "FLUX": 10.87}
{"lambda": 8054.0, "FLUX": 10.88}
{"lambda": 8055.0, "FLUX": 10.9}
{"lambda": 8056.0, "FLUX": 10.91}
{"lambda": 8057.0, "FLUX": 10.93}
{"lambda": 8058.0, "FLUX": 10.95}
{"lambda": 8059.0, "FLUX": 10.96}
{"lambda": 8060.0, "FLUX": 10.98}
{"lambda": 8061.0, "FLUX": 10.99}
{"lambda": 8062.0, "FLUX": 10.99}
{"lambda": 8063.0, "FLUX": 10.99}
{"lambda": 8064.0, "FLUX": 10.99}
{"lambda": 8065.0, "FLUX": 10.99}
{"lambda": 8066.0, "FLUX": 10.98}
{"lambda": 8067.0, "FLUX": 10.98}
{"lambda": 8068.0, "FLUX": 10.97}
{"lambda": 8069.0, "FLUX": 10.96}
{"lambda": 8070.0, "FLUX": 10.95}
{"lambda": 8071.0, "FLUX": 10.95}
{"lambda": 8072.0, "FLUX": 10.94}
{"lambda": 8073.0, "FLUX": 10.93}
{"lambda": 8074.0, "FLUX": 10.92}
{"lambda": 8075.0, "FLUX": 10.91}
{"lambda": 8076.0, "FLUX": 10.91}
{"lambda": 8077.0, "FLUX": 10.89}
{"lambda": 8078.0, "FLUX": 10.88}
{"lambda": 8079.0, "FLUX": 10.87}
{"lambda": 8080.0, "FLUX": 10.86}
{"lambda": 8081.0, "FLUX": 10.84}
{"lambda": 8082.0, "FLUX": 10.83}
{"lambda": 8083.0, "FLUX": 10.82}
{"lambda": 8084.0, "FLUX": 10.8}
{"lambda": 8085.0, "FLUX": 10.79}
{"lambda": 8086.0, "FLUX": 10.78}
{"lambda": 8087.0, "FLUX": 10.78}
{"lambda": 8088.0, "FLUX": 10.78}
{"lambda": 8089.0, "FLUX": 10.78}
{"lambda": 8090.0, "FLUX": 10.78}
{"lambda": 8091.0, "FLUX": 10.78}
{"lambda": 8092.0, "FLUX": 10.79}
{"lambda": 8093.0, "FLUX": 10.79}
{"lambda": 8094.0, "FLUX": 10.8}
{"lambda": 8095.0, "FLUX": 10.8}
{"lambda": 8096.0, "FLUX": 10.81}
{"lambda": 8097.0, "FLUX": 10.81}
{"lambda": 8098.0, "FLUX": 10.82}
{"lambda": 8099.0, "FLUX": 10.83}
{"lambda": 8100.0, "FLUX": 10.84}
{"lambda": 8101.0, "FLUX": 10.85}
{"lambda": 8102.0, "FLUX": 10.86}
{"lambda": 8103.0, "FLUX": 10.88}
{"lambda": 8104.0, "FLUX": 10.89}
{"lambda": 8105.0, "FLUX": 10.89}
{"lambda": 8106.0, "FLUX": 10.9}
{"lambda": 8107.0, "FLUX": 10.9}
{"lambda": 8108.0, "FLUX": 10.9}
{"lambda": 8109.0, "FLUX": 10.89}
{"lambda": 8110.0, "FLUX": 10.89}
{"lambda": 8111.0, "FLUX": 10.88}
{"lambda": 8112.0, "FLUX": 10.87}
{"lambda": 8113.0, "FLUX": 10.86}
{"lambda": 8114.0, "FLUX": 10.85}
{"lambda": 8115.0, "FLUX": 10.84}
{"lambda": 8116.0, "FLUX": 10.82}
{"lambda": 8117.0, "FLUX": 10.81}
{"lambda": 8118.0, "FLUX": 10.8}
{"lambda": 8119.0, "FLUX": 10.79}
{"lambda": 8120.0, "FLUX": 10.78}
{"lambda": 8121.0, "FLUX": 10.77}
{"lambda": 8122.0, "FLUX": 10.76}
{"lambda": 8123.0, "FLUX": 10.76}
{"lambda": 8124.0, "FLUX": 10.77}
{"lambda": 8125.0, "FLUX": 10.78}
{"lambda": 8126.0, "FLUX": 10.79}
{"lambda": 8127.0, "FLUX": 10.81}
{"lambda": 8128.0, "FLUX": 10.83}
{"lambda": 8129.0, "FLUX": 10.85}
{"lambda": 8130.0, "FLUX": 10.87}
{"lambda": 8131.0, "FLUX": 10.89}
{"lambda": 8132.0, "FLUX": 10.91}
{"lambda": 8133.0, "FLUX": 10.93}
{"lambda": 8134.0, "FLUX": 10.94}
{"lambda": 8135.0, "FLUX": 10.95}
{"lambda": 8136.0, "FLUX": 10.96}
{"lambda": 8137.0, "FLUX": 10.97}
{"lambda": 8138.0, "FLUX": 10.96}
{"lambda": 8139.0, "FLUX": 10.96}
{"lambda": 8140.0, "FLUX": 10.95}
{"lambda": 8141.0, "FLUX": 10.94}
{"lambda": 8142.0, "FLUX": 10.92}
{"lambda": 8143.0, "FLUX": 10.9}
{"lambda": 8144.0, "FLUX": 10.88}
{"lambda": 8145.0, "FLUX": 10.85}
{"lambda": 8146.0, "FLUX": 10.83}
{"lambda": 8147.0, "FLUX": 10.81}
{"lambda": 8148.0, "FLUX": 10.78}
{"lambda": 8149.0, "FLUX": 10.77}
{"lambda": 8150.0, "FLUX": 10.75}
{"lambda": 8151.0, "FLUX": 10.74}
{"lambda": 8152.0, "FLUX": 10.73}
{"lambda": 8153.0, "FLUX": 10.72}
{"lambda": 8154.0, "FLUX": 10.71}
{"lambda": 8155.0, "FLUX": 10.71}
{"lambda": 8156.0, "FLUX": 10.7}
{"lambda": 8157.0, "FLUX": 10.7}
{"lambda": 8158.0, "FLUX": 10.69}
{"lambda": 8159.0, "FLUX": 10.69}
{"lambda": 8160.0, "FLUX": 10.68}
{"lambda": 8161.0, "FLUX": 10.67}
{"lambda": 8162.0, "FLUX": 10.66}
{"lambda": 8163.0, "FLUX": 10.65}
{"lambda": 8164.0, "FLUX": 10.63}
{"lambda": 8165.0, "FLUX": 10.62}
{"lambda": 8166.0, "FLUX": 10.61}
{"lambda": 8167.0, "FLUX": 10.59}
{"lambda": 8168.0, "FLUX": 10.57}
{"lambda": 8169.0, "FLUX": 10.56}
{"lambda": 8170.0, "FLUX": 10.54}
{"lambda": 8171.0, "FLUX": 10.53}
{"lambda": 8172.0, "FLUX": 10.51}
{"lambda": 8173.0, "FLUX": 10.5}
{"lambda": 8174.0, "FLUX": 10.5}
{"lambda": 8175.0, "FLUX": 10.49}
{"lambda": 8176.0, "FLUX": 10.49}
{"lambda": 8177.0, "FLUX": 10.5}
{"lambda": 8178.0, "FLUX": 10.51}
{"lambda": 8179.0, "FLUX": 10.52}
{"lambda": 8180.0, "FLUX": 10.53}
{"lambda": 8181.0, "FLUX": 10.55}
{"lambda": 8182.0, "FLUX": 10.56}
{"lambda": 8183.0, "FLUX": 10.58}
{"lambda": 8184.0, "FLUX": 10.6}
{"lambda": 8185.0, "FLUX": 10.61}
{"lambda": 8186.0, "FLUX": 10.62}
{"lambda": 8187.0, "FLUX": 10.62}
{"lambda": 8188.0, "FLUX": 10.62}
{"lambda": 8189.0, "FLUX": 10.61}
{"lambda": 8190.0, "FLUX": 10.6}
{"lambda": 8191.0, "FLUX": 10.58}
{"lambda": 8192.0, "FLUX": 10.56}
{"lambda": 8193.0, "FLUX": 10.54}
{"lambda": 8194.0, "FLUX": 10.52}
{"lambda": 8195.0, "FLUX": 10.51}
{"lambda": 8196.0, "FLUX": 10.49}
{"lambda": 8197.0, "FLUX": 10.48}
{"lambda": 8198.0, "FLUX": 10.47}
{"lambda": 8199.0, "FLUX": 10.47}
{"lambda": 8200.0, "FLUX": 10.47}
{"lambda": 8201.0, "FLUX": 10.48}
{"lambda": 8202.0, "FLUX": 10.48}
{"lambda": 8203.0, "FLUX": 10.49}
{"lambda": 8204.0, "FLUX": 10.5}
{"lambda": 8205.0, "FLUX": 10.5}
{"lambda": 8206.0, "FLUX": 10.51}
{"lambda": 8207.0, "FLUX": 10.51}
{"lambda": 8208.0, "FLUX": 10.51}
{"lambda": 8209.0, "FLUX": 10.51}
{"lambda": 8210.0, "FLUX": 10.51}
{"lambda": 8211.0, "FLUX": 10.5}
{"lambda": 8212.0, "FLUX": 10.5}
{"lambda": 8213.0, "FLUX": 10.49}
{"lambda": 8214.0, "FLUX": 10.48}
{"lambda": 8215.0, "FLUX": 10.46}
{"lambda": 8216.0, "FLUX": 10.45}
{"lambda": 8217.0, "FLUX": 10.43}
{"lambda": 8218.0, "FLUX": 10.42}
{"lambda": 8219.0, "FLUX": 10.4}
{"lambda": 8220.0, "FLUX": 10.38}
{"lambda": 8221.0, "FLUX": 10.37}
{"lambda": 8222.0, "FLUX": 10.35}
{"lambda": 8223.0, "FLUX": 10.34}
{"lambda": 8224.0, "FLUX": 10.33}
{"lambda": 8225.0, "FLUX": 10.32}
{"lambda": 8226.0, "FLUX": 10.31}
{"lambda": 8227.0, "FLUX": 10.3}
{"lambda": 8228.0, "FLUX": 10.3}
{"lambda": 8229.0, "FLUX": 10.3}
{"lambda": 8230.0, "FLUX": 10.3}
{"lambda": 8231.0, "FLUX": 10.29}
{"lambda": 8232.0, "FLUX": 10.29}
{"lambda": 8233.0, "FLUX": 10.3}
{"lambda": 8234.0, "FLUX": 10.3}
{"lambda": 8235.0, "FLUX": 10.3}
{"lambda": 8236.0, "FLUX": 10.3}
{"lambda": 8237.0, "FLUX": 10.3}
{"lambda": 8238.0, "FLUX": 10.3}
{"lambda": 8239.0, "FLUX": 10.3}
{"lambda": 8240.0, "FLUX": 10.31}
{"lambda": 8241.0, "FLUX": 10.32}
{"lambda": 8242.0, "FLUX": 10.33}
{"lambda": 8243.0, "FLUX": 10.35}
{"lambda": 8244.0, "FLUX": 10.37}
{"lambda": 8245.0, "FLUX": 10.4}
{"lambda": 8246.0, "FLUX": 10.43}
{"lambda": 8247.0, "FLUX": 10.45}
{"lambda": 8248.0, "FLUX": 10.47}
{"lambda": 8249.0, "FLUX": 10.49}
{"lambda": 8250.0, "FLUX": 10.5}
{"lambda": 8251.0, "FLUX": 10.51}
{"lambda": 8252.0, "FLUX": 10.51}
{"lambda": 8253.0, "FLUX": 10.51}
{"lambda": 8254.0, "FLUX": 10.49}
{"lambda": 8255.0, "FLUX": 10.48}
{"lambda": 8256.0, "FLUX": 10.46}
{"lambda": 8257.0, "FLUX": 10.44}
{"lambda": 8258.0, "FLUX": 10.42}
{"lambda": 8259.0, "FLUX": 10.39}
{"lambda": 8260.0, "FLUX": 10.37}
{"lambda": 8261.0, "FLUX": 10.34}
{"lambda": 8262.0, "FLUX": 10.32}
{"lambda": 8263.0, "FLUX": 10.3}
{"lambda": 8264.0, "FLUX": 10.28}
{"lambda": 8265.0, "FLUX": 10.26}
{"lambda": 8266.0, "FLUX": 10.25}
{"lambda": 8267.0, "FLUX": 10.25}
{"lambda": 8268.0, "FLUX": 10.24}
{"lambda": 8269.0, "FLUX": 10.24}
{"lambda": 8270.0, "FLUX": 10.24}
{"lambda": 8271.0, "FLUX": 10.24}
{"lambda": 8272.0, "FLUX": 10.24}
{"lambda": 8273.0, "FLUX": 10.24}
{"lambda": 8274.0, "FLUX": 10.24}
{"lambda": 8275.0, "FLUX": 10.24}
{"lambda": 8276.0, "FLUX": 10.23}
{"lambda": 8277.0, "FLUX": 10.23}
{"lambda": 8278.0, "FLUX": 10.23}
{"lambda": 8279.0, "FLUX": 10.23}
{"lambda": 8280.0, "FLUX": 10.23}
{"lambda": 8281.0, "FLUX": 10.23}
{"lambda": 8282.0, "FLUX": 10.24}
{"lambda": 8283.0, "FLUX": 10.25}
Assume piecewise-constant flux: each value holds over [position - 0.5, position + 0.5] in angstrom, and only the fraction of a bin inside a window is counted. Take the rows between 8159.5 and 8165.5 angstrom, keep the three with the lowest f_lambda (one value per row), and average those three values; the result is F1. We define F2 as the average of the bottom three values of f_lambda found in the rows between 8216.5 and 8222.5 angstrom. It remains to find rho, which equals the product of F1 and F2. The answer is 110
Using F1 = 10.6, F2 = 10.4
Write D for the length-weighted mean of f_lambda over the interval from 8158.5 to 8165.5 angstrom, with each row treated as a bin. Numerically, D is 10.7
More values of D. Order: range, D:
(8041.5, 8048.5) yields 10.8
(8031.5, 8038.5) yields 11.0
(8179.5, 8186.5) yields 10.6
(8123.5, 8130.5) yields 10.8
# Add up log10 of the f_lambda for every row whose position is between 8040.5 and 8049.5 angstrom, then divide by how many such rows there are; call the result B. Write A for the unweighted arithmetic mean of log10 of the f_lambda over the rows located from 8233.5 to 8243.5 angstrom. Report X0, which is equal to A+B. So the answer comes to 2.049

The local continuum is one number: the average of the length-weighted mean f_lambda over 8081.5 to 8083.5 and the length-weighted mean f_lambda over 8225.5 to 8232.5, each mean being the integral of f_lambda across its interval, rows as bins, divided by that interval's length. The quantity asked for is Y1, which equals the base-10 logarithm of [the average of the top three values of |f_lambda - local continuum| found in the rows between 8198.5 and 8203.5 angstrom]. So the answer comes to -1.05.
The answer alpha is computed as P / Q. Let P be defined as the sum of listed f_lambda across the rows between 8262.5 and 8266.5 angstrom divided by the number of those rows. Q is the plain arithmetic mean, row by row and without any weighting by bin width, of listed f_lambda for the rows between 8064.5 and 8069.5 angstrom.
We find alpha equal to 0.94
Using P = 10.3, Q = 11.0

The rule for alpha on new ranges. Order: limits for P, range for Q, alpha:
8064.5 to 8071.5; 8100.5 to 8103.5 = 1.01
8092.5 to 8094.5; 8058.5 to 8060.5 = 0.98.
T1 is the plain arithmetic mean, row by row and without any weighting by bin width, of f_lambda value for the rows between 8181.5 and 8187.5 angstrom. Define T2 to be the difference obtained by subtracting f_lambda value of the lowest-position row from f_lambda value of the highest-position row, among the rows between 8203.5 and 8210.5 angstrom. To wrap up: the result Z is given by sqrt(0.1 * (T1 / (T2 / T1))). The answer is 34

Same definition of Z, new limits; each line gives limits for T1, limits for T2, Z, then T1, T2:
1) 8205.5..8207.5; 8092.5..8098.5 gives 19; 10.5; 0.030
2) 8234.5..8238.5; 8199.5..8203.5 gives 23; 10.3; 0.020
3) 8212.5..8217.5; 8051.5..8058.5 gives 11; 10.5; 0.090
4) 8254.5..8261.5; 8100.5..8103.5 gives 19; 10.4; 0.030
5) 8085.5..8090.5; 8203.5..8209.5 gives 34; 10.8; 0.010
